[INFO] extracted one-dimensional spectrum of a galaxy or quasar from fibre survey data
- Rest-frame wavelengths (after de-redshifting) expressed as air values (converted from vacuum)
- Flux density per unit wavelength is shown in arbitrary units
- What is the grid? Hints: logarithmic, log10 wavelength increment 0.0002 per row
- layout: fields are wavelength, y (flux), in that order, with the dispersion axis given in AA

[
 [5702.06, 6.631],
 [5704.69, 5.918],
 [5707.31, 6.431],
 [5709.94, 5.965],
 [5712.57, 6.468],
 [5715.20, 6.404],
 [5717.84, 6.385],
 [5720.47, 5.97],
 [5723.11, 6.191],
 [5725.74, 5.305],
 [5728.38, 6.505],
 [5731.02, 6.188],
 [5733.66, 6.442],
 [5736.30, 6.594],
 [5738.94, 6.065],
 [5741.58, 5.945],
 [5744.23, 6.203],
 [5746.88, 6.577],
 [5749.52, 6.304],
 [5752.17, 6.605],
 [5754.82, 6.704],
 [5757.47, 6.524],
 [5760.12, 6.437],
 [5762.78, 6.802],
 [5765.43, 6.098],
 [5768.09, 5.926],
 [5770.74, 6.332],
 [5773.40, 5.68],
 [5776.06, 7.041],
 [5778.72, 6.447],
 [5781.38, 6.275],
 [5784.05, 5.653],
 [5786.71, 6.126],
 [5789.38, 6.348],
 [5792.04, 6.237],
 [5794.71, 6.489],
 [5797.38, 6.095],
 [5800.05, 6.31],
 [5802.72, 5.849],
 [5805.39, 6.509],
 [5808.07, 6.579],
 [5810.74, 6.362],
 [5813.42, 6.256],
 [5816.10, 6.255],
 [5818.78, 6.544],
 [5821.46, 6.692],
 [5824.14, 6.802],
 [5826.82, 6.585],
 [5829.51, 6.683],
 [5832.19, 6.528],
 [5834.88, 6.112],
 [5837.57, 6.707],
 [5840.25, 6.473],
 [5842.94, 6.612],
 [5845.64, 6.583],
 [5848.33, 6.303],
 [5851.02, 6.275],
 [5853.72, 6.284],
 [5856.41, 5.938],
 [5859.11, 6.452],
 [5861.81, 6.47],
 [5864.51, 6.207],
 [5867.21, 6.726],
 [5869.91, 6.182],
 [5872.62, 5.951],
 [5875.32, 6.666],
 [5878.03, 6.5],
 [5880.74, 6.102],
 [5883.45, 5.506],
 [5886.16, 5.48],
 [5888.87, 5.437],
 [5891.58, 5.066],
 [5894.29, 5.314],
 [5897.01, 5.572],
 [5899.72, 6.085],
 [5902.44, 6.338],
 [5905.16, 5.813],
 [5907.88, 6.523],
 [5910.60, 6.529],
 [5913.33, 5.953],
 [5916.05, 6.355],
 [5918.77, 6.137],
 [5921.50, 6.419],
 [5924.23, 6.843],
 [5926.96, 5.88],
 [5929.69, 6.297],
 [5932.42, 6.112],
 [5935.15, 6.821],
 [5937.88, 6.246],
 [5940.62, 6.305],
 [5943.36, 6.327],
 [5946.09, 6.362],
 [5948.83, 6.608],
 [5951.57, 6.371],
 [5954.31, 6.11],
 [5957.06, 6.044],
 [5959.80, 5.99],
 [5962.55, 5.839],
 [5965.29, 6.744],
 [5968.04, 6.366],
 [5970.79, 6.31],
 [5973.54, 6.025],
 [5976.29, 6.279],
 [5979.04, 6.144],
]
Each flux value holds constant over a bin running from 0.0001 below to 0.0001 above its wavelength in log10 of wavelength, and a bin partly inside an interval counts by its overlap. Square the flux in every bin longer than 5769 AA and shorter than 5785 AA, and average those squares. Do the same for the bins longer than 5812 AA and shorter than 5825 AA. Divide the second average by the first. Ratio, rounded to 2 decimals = 1.08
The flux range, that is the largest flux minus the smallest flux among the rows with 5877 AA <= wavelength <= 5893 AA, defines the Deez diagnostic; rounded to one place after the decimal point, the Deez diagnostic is 1.4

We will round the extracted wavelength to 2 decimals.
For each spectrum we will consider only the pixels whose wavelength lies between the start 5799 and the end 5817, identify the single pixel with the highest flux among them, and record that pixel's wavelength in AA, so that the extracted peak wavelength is 5808.07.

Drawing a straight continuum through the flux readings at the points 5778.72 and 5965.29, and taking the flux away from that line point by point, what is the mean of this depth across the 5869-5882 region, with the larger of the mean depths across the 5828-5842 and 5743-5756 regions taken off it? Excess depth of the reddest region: 0.28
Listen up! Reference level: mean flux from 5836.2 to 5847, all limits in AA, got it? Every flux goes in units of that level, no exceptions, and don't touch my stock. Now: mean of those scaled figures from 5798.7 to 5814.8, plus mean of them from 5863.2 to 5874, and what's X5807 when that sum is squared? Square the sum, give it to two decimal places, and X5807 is 3.64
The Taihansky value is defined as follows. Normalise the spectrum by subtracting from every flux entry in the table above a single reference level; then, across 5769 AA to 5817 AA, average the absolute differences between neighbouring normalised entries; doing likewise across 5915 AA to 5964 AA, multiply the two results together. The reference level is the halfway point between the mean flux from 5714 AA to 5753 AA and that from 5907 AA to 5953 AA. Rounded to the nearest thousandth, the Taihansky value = 0.112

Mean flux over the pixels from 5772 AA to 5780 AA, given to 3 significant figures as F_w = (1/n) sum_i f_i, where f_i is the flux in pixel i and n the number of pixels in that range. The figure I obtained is 6.39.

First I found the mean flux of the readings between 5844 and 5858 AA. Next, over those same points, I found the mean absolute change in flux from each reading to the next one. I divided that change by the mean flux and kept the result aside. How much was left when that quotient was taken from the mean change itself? 0.14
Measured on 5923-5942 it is 0.41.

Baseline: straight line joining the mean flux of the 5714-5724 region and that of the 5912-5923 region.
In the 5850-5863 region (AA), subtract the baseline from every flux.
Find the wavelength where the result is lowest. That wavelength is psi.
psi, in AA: 5856.41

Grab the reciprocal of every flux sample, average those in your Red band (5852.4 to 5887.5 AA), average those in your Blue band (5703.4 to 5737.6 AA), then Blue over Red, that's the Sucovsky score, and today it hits 1.00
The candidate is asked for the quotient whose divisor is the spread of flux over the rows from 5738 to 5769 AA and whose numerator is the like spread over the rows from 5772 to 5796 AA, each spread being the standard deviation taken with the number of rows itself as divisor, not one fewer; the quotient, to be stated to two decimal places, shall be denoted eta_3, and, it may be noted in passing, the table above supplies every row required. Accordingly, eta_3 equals 1.38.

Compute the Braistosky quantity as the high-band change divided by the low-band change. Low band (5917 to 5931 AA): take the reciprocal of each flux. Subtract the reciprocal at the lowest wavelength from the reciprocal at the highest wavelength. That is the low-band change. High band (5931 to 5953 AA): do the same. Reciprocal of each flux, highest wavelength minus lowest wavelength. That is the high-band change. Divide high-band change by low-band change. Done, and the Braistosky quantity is 1.6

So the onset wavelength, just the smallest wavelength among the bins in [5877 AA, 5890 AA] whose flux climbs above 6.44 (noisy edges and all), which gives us 5878.03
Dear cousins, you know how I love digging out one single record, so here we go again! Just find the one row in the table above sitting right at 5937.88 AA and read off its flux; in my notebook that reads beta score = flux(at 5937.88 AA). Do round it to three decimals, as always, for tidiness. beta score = 6.246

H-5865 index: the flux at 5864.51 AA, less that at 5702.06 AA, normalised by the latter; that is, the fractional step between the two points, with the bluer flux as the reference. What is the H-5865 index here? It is -0.06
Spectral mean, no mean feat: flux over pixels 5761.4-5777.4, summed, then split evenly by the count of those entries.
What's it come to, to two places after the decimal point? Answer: 6.31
